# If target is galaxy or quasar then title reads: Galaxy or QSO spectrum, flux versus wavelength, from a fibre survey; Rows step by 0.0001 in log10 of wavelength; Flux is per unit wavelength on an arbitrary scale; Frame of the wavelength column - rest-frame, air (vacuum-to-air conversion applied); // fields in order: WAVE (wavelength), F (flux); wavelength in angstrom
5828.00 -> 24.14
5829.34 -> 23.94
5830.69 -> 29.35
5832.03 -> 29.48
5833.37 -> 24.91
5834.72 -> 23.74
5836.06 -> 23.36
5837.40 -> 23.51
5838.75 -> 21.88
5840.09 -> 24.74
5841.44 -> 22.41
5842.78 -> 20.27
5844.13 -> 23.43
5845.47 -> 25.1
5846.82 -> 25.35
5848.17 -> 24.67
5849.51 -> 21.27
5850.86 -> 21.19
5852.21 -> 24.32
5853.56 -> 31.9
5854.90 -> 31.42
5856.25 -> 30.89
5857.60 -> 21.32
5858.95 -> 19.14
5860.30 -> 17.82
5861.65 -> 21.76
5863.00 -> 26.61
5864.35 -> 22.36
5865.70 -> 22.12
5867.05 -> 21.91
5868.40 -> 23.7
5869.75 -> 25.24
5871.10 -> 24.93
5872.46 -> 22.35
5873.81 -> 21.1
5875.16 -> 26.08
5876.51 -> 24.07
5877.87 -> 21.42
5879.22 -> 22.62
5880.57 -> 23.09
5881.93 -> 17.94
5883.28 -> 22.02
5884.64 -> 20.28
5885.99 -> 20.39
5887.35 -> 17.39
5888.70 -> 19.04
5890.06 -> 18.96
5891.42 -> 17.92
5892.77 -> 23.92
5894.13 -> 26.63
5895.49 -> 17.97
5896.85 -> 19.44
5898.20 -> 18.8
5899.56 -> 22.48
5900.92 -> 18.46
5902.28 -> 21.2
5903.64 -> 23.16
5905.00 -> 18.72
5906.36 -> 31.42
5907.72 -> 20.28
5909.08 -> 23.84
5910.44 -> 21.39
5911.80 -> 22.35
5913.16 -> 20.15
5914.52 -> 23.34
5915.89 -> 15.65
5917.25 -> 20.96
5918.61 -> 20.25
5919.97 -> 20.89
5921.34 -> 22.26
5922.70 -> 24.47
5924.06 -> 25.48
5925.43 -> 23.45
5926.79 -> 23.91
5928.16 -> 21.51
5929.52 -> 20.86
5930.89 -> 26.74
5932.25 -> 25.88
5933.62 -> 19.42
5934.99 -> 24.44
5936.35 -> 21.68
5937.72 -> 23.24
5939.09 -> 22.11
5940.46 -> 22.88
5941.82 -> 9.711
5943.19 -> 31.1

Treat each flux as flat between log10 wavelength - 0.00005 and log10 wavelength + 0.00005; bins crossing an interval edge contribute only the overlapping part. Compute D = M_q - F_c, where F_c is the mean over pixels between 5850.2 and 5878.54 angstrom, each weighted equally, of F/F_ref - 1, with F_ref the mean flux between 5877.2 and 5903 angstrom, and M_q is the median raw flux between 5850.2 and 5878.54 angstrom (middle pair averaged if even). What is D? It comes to 22.2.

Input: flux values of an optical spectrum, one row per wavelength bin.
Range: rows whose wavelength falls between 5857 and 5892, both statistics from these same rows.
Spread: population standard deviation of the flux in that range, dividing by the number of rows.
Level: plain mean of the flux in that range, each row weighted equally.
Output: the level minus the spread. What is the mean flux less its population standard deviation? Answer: 19.1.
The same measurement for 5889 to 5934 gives 18.7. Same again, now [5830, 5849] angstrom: 22.0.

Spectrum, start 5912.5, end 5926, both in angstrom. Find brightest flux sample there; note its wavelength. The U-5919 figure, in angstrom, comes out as 5924.06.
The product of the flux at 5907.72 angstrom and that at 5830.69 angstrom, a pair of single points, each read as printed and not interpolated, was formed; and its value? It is 595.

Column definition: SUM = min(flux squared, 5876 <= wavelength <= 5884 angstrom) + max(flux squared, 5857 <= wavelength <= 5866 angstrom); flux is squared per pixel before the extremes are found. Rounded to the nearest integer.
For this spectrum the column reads 1030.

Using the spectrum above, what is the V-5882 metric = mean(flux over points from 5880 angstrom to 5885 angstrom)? 20.8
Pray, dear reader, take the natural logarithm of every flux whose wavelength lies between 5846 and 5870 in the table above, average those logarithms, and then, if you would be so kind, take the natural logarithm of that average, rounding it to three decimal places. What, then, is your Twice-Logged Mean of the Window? 1.153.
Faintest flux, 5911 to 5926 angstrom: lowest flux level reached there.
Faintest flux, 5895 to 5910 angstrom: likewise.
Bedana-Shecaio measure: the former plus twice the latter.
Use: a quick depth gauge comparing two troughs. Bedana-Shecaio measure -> 51.6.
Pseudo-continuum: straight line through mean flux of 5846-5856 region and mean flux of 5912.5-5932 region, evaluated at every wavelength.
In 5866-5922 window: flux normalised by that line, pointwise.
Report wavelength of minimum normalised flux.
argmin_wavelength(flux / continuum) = 5915.89 angstrom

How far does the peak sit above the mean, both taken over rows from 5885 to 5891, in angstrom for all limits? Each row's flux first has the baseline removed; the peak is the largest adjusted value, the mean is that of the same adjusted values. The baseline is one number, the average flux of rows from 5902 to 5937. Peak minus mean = 1.4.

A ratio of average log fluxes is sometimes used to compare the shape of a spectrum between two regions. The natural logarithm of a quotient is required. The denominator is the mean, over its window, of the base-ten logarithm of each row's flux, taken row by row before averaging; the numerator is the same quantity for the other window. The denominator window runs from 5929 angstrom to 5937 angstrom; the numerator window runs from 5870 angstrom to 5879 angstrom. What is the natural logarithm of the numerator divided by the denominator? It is 0.003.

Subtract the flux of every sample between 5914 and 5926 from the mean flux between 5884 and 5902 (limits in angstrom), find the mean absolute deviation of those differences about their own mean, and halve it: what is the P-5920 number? 1.1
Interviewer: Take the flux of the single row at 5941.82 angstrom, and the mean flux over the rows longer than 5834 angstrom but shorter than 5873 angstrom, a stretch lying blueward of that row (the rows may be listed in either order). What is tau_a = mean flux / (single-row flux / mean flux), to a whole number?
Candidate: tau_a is 58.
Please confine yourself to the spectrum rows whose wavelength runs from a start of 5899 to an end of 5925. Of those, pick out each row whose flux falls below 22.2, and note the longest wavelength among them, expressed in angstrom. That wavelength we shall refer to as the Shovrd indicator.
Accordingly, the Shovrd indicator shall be 5919.97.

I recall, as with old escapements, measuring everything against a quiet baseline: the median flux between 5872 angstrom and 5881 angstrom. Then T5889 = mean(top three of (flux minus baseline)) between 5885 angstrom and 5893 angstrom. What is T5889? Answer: -1.5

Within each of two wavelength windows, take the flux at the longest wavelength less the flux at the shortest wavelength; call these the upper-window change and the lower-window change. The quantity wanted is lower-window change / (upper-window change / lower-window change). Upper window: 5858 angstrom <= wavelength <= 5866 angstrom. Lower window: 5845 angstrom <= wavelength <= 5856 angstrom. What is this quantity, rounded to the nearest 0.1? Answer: 13.4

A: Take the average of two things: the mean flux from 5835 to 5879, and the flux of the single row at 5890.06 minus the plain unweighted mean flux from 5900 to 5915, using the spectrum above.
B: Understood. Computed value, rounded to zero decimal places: 10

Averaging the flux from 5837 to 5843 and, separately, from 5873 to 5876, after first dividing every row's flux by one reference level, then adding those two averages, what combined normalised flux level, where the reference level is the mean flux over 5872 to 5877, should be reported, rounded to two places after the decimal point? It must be 1.97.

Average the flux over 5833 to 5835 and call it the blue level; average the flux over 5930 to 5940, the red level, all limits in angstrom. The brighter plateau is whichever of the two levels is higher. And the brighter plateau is 24.3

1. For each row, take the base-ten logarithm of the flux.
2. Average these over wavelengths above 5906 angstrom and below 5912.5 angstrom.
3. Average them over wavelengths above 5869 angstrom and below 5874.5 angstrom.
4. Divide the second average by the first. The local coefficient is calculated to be 1.00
